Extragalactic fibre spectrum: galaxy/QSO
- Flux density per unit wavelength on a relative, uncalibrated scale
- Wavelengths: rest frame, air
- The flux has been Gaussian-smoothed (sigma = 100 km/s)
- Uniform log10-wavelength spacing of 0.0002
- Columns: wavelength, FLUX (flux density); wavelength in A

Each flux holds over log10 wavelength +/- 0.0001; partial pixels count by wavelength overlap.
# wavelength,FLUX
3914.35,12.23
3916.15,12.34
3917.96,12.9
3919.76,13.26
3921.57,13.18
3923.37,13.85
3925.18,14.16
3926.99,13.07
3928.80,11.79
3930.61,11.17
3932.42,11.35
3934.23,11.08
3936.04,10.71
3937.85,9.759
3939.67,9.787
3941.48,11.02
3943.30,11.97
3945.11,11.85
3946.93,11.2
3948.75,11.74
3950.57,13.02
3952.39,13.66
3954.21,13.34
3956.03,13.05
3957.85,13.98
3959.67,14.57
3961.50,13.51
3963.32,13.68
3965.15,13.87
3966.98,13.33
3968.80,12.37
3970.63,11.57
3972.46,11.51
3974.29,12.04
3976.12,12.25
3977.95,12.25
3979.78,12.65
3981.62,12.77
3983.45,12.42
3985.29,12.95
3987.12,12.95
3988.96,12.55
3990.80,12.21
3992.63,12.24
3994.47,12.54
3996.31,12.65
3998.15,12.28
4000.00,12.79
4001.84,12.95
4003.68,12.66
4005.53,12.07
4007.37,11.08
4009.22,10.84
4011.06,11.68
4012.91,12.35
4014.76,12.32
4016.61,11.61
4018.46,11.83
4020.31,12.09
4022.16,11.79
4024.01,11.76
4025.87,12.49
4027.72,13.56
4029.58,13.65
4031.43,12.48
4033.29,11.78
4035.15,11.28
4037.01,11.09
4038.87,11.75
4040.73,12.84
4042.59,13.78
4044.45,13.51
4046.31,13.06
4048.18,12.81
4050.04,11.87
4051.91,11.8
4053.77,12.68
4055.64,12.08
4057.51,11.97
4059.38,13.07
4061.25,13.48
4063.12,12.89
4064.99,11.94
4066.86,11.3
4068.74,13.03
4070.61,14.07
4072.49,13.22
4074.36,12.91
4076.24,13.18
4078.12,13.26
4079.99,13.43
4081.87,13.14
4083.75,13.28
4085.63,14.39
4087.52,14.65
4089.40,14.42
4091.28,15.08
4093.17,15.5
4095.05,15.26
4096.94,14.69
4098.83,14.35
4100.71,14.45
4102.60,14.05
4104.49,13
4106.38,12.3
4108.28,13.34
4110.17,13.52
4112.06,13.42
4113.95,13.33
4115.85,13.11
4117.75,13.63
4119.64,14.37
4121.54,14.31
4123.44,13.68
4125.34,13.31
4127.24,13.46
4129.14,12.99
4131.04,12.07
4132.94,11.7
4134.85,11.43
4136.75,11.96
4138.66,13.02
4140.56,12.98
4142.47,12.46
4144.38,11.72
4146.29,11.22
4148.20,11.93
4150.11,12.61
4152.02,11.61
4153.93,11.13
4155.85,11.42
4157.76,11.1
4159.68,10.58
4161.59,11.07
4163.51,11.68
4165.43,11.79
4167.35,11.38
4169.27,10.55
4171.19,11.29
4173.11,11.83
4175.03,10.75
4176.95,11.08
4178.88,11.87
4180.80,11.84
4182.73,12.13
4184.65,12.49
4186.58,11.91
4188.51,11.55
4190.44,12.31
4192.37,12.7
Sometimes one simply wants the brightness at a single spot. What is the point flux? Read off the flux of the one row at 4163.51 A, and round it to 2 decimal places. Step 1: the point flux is 11.68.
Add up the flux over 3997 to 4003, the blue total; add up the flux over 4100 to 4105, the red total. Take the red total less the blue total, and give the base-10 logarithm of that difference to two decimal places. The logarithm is 0.54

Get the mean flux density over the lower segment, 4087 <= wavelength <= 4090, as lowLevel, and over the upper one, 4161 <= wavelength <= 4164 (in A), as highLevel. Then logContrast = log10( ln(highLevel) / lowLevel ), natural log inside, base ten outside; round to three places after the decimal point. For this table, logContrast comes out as -0.777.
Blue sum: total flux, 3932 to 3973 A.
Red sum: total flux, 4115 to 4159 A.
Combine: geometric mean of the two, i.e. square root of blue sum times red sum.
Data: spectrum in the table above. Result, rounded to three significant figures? 285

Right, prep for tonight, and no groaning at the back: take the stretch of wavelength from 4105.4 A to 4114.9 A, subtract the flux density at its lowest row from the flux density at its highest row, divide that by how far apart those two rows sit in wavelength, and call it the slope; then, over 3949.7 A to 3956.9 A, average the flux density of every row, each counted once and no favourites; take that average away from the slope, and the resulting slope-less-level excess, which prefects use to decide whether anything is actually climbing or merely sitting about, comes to -13.1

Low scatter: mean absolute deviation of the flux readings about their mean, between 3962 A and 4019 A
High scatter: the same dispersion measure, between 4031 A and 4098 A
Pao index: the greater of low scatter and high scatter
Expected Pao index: 0.89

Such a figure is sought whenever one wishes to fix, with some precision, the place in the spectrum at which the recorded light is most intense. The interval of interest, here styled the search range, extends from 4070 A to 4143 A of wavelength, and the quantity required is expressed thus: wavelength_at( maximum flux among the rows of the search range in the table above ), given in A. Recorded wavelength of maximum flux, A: 4093.17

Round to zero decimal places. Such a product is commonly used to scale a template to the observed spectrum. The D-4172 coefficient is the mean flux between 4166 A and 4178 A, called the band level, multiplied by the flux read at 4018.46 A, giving 132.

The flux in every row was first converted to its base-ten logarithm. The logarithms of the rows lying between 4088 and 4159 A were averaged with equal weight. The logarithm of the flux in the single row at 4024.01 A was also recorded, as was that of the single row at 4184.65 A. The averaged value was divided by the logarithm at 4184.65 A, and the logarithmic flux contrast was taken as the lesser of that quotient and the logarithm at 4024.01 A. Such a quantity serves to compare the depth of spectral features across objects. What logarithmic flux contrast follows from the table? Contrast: 1.02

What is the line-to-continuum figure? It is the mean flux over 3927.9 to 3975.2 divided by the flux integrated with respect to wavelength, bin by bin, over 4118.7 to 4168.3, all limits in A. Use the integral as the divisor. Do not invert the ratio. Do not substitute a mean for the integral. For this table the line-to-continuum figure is 0.0202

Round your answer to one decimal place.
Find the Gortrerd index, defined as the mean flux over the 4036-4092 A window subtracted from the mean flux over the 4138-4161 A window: -1.2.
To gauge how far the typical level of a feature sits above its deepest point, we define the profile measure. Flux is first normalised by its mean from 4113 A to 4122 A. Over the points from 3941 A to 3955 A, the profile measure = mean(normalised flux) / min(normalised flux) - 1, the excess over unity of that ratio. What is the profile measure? 0.11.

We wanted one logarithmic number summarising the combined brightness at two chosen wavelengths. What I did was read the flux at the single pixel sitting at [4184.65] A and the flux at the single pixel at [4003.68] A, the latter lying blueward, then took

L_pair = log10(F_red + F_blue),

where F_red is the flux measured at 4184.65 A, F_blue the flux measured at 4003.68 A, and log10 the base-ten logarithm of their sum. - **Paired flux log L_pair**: 1.40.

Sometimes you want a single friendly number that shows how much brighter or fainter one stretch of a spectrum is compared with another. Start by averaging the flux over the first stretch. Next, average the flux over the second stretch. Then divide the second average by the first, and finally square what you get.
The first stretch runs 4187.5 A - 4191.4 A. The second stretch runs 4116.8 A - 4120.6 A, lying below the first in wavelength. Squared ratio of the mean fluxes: 1.38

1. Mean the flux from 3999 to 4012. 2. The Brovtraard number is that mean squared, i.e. 144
